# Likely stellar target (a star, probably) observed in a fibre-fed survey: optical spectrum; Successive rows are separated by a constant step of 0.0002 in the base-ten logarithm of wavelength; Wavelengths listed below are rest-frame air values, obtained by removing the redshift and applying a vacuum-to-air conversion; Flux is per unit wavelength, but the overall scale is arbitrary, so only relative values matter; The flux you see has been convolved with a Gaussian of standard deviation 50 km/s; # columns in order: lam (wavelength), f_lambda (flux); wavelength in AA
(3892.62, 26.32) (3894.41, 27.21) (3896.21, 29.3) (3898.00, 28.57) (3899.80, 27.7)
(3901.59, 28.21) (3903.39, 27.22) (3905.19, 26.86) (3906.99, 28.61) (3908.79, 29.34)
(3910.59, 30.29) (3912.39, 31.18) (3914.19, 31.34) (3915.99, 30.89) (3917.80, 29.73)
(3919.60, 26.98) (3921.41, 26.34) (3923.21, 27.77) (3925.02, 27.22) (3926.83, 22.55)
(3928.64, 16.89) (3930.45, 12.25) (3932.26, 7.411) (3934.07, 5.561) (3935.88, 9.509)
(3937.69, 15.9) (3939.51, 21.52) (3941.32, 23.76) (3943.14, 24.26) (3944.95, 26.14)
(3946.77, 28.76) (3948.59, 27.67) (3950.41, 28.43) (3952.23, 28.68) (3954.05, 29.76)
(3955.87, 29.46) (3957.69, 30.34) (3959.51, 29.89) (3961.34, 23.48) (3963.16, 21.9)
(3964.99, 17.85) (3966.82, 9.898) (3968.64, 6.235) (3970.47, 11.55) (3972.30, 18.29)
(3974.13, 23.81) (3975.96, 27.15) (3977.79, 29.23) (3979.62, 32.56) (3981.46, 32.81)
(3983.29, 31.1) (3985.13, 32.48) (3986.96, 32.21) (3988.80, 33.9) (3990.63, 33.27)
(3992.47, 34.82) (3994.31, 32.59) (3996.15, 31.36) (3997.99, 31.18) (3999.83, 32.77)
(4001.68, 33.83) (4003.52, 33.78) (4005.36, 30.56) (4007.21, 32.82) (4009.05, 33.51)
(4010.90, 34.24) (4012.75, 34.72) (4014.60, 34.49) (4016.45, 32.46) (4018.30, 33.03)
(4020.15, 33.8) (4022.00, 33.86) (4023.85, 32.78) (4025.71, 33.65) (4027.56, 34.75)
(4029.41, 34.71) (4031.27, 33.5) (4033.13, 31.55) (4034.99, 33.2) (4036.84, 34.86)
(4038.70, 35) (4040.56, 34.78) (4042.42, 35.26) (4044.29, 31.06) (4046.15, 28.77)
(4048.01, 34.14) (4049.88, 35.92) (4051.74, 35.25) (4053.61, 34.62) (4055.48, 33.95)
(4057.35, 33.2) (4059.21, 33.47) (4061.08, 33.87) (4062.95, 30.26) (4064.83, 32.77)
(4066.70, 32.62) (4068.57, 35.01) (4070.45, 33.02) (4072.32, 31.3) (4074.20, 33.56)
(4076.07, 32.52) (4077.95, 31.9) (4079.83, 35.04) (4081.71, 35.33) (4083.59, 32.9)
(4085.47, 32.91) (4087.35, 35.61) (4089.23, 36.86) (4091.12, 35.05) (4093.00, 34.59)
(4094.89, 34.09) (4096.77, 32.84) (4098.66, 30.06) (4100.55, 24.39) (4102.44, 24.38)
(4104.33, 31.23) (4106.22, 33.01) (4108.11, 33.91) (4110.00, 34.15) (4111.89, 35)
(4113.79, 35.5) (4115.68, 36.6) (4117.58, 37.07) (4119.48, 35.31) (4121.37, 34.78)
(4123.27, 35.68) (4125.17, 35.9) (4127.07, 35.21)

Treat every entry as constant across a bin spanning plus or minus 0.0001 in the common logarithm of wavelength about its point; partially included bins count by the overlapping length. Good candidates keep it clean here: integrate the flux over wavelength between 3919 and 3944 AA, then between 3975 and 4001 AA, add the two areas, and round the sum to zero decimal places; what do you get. 1307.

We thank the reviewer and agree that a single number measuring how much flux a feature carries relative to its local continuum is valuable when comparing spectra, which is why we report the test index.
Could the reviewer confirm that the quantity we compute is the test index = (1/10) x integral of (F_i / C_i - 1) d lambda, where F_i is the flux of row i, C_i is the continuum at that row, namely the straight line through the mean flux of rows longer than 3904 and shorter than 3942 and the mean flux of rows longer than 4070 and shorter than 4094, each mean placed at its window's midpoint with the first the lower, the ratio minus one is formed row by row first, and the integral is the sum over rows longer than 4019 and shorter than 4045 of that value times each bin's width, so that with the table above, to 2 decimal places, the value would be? 0.28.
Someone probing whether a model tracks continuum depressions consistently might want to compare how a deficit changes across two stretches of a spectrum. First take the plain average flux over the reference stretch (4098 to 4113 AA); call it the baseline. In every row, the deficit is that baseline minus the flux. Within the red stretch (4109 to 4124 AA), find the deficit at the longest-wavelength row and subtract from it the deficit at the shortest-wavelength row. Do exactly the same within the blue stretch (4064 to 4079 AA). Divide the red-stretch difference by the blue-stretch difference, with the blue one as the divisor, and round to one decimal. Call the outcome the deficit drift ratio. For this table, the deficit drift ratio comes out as -1.8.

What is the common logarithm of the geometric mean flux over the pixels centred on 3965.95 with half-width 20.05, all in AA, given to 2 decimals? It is 1.37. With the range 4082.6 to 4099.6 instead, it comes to 1.53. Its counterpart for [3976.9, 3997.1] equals 1.51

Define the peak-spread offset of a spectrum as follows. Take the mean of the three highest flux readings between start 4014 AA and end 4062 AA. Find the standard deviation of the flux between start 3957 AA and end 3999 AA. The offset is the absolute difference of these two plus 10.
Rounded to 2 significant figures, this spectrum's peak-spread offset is 37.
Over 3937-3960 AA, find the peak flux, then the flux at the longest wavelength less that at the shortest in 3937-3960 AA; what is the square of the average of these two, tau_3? 491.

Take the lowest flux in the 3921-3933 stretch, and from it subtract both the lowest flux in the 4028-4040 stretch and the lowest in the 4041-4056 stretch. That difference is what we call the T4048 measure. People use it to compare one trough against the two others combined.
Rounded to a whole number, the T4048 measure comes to -53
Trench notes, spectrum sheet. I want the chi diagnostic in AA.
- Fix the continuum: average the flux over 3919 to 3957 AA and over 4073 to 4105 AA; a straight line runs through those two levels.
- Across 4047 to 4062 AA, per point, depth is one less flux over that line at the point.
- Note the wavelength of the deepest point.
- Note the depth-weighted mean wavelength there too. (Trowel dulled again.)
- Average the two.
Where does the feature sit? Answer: 4055.5 AA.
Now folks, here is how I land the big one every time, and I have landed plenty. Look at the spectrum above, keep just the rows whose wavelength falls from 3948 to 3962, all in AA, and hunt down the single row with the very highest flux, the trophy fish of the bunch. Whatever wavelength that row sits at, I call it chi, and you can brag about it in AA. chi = 3957.69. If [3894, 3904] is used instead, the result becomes 3896.21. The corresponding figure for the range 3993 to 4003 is 4001.68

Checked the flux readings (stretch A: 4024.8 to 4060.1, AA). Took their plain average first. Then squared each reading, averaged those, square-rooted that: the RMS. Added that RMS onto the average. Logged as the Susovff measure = 67.6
